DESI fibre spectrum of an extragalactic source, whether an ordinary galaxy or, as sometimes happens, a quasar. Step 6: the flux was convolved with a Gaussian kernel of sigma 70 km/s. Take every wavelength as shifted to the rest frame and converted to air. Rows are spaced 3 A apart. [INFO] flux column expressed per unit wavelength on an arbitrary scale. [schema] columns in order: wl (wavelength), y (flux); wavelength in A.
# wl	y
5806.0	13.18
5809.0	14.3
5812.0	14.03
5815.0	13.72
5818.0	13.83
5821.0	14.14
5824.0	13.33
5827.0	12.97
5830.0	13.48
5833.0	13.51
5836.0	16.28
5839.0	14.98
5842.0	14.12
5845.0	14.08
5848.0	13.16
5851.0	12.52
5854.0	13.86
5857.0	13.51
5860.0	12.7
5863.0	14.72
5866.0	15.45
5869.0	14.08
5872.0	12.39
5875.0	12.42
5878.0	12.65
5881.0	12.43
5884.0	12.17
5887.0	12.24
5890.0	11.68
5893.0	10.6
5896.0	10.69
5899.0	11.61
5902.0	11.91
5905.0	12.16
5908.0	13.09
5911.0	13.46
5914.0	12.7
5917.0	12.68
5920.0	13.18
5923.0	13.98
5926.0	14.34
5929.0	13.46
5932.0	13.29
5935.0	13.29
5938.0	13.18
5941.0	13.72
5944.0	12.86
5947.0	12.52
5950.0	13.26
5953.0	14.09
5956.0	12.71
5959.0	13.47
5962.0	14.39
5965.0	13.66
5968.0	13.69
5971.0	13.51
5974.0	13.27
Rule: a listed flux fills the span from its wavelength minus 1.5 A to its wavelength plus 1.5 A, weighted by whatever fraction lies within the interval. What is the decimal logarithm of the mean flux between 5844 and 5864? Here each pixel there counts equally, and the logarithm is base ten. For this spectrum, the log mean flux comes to 1.13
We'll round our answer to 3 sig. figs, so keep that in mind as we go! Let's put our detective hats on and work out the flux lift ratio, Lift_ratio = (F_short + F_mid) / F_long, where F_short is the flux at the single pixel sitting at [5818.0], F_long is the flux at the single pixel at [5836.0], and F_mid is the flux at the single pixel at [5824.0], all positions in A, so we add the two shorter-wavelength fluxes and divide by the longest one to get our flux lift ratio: 1.67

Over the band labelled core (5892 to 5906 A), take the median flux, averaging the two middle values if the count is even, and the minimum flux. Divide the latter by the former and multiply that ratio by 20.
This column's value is 18.26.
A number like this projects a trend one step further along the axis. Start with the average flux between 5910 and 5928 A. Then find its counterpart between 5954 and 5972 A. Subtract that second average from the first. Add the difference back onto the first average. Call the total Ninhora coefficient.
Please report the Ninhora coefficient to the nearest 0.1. 13.2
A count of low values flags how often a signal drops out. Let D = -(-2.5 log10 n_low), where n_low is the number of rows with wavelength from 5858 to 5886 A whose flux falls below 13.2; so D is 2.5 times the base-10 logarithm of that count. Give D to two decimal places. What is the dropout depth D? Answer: 1.95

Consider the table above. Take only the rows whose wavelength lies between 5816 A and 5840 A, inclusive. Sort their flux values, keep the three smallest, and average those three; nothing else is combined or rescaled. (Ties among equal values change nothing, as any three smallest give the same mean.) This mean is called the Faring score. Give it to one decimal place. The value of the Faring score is 13.3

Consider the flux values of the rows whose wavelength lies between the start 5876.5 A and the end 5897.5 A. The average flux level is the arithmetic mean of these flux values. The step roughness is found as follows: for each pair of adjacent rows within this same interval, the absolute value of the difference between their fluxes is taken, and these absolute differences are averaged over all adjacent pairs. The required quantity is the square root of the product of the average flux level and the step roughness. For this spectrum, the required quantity 2.12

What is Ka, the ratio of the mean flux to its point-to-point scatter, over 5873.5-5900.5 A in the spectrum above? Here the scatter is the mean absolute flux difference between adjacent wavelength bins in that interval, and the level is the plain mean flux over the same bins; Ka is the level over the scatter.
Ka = 28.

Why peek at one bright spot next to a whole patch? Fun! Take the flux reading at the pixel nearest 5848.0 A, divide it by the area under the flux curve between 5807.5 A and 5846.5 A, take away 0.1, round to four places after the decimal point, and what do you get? -0.0760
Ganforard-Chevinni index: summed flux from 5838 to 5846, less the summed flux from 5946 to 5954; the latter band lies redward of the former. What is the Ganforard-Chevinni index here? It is 3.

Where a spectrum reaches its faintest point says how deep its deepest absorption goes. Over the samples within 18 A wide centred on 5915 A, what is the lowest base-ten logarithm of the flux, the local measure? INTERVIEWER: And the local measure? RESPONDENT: 1.10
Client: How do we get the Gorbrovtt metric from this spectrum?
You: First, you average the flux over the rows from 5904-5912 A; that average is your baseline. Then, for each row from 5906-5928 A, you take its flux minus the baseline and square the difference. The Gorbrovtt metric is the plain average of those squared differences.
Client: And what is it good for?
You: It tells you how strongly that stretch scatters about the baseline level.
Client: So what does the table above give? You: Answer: 0.5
